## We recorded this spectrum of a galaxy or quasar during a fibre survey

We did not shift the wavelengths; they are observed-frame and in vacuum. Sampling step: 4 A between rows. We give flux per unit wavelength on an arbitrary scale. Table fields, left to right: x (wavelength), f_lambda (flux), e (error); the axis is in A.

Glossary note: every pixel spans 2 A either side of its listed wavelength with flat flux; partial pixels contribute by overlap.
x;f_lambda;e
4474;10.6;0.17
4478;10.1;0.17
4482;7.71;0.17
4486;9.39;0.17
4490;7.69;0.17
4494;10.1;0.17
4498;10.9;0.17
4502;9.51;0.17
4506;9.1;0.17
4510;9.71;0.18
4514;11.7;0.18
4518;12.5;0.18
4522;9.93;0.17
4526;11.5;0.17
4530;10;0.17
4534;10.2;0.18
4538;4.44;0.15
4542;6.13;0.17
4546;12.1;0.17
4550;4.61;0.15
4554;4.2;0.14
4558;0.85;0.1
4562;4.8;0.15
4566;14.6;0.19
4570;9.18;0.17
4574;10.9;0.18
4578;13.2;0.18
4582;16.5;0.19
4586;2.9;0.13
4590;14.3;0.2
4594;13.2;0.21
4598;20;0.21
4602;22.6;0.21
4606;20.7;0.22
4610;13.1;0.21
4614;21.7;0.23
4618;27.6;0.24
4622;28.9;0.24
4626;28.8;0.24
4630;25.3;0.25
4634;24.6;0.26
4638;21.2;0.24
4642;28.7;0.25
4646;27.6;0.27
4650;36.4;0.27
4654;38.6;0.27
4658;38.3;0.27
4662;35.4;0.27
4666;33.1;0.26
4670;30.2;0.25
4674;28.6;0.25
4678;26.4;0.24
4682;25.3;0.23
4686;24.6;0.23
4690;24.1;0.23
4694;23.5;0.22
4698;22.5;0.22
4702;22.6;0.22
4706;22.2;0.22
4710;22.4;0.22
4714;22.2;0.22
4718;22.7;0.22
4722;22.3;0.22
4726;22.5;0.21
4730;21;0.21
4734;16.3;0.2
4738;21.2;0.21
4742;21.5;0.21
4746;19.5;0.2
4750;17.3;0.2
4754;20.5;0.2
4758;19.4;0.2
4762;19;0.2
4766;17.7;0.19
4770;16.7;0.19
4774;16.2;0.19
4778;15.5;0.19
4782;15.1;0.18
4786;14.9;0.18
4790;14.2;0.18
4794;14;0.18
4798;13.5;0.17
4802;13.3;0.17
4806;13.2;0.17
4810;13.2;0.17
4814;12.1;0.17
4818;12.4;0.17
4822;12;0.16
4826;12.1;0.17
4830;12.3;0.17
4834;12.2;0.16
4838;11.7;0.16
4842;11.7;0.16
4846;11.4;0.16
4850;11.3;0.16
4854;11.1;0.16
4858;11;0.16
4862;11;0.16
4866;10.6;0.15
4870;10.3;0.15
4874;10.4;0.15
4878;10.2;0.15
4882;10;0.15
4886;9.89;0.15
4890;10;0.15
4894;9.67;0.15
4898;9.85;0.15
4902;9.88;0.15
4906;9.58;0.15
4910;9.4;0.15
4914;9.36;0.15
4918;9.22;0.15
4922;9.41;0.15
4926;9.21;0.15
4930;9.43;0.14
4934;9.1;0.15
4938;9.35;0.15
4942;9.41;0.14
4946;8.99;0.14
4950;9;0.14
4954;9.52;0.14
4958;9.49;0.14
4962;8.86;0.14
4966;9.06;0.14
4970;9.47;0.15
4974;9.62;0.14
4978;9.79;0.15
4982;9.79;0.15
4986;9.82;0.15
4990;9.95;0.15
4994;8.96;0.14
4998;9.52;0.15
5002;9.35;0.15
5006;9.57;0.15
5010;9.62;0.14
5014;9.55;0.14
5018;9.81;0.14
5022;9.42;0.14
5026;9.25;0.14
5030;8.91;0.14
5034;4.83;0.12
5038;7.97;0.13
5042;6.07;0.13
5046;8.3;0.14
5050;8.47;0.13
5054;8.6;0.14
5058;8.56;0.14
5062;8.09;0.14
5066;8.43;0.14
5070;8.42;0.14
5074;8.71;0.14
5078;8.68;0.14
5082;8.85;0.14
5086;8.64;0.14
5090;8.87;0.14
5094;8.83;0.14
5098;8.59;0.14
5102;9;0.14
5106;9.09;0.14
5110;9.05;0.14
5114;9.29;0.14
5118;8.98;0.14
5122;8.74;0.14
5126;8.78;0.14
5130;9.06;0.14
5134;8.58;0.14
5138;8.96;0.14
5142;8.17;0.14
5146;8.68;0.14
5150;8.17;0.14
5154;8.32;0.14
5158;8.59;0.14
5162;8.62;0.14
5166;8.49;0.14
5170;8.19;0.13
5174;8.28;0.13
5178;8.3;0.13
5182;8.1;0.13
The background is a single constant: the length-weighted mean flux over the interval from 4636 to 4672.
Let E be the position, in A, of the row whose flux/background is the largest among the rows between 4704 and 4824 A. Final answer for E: 4718 A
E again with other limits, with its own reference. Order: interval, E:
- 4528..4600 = 4598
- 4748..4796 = 4754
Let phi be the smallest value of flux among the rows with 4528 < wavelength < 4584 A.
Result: 0.85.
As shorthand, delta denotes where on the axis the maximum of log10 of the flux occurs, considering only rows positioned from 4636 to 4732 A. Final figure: 4654 A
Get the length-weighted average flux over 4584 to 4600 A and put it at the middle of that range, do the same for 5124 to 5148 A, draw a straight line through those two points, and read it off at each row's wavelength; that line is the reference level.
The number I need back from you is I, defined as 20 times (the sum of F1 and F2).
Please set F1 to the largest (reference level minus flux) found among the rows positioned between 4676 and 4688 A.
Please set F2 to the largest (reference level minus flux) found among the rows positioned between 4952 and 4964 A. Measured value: -232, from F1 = -13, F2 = 1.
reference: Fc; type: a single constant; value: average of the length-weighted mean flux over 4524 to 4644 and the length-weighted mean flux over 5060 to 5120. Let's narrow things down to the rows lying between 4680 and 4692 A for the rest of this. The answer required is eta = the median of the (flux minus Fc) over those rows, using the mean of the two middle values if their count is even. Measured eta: 13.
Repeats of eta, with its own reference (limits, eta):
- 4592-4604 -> 8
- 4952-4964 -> -2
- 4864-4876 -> -1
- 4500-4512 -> -2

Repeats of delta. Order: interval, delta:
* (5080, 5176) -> 5114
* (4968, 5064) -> 4990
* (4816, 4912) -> 4818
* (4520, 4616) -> 4602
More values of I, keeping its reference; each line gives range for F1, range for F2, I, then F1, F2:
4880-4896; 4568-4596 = 210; 1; 10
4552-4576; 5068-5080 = 255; 12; 1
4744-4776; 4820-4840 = -115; -5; -1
